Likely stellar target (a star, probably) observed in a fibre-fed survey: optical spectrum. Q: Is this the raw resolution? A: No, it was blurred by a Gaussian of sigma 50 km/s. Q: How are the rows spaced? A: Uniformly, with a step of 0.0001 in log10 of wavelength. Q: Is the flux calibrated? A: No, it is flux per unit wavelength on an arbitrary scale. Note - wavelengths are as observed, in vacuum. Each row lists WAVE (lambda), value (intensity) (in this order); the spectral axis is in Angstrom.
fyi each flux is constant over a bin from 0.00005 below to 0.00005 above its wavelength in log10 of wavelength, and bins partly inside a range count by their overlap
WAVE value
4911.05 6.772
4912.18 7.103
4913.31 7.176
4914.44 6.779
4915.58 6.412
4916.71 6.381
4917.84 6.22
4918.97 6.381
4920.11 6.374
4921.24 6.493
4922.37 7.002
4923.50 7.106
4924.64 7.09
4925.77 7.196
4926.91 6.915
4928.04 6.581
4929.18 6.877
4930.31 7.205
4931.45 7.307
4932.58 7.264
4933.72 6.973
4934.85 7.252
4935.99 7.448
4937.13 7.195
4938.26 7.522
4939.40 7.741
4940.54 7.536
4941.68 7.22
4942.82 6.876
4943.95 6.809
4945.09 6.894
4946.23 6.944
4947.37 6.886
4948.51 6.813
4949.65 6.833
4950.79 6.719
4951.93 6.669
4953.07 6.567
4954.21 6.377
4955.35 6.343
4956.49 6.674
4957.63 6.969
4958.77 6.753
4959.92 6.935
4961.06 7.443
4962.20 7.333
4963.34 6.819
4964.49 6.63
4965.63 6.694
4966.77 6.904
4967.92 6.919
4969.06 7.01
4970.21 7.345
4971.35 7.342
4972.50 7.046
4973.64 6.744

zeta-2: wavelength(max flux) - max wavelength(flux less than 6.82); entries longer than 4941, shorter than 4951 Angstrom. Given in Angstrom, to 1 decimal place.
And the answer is -9.1 Angstrom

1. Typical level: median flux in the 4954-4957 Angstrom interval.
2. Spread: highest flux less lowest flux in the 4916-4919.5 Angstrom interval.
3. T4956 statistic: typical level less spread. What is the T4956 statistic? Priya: 6.2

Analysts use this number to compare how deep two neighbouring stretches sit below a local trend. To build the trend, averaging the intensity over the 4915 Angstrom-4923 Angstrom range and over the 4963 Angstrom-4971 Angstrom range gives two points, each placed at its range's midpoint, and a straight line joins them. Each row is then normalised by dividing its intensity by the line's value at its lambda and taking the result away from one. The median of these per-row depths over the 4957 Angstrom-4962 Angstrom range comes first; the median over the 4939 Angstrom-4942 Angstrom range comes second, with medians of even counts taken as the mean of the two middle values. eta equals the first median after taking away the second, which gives 0.11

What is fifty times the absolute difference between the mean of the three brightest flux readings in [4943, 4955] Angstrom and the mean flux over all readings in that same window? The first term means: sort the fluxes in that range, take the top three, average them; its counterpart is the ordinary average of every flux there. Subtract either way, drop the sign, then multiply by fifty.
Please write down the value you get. 8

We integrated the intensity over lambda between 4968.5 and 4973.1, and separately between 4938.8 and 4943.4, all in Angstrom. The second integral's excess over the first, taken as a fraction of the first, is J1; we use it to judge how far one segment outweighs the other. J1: 0.02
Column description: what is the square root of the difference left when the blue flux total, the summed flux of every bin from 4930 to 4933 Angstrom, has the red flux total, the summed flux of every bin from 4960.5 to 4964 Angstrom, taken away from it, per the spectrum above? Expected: 0.43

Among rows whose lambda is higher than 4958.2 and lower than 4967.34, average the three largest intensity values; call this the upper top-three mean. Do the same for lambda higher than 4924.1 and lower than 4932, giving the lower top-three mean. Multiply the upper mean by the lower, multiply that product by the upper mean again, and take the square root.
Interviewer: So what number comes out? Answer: 19.5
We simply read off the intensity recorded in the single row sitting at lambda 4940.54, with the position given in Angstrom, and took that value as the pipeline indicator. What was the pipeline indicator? 7.536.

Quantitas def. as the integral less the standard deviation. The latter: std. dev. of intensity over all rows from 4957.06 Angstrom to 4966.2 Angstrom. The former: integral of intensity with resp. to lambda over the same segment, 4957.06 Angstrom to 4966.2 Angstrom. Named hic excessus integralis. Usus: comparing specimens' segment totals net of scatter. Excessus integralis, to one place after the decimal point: 63.2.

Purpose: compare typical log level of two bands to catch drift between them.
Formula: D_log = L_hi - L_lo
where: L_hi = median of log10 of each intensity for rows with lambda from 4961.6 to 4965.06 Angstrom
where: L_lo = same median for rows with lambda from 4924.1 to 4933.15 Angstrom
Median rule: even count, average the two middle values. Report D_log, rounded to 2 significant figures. -0.020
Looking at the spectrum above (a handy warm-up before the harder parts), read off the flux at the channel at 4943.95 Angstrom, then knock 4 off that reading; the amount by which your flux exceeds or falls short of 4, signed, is 2.8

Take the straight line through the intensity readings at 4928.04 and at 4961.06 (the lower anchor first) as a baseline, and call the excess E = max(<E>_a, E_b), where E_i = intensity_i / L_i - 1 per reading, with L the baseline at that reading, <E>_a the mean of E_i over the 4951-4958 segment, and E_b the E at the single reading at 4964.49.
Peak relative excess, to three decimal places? -0.093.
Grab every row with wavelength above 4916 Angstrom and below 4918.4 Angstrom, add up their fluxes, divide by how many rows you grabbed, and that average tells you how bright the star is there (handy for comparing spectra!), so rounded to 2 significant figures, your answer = 6.3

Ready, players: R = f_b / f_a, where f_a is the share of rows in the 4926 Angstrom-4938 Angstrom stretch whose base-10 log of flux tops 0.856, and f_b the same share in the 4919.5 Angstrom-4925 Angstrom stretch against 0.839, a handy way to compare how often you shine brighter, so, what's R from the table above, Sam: 1.0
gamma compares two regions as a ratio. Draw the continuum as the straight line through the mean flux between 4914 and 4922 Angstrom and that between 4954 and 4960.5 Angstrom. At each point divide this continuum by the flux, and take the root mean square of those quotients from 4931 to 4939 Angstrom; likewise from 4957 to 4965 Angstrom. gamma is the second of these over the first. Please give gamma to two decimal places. 1.07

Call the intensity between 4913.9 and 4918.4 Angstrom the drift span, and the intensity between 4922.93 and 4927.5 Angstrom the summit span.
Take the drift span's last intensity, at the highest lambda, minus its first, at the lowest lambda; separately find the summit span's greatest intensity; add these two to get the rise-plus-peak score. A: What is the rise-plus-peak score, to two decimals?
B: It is 6.64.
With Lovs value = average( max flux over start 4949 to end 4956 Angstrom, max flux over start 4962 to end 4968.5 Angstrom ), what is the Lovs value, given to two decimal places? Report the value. 7.08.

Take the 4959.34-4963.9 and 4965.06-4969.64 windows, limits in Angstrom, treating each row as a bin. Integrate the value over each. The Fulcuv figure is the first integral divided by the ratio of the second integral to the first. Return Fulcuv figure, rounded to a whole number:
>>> 34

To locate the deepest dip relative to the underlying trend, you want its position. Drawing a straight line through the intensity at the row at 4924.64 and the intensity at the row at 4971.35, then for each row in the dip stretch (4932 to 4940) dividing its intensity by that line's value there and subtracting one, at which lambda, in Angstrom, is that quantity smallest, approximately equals 4933.72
